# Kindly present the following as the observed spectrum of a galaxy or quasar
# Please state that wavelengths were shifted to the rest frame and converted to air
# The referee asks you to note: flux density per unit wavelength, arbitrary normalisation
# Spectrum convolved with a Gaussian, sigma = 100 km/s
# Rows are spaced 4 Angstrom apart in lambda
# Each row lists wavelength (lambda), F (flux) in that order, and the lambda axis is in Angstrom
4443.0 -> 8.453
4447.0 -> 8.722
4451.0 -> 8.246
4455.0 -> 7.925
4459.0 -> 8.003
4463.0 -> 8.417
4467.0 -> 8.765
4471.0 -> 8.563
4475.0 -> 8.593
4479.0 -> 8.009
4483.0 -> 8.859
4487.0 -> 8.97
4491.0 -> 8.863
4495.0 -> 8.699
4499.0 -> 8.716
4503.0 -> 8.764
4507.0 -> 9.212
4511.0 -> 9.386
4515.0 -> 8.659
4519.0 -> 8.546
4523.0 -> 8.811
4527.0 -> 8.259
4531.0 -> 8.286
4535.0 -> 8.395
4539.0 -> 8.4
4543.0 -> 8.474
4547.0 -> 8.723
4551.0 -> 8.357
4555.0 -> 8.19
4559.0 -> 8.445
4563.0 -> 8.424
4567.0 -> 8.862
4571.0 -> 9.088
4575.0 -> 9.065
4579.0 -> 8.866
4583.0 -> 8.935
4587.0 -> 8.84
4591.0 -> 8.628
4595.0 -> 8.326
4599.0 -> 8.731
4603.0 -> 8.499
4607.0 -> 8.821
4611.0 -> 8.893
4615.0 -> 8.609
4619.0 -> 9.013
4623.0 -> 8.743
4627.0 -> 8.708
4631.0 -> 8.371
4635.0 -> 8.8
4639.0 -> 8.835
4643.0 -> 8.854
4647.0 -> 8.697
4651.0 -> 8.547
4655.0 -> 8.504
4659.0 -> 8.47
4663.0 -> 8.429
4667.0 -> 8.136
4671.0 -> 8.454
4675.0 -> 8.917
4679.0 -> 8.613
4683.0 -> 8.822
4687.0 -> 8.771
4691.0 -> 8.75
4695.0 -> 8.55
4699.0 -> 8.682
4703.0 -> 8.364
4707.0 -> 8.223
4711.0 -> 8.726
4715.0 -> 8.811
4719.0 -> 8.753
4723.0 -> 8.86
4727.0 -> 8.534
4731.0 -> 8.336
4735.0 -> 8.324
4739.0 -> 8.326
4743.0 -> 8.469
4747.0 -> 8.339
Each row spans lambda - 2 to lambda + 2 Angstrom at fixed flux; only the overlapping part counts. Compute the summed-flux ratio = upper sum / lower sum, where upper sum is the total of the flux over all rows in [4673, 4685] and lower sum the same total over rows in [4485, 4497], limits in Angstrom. 0.99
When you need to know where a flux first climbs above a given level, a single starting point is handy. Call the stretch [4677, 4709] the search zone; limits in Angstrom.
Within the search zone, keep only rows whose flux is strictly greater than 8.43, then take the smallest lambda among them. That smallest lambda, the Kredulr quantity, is 4679.0 Angstrom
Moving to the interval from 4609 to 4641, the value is 4611.0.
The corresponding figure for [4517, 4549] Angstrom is 4519.0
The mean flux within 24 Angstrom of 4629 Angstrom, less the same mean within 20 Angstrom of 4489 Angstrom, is 0.02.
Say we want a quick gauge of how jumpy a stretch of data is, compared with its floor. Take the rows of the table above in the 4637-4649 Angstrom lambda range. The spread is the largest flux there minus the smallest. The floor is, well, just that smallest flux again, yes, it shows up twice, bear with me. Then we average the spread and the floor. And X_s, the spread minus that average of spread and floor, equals -4.27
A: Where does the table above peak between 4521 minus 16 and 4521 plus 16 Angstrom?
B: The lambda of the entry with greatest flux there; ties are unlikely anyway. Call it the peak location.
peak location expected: 4511.0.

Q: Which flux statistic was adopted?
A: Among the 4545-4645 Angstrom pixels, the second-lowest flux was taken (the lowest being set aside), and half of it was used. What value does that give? 4.16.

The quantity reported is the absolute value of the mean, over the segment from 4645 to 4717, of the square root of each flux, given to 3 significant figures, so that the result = 2.93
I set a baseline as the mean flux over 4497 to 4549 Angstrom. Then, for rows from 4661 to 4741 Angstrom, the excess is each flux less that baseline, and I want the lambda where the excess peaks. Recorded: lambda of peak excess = 4675.0 Angstrom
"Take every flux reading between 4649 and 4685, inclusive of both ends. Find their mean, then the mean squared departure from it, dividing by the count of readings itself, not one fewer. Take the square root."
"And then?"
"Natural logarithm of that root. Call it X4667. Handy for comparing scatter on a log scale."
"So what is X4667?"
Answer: -1.54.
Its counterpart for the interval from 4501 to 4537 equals -0.99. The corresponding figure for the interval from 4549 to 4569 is -1.50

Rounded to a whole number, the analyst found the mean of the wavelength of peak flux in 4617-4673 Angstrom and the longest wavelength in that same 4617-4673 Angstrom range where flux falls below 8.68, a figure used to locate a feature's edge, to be 4645 Angstrom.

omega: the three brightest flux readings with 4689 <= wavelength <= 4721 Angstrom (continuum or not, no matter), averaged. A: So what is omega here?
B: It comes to 8.77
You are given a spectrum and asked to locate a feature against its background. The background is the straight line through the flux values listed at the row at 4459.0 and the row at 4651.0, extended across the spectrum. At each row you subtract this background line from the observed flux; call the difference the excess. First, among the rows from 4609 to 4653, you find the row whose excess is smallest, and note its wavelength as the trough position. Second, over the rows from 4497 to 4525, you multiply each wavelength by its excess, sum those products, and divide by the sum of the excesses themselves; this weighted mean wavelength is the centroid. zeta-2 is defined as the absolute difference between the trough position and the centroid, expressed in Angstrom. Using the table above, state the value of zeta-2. 120.8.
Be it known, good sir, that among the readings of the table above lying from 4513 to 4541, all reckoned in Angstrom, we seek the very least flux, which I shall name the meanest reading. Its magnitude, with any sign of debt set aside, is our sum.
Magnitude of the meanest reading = 8.26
